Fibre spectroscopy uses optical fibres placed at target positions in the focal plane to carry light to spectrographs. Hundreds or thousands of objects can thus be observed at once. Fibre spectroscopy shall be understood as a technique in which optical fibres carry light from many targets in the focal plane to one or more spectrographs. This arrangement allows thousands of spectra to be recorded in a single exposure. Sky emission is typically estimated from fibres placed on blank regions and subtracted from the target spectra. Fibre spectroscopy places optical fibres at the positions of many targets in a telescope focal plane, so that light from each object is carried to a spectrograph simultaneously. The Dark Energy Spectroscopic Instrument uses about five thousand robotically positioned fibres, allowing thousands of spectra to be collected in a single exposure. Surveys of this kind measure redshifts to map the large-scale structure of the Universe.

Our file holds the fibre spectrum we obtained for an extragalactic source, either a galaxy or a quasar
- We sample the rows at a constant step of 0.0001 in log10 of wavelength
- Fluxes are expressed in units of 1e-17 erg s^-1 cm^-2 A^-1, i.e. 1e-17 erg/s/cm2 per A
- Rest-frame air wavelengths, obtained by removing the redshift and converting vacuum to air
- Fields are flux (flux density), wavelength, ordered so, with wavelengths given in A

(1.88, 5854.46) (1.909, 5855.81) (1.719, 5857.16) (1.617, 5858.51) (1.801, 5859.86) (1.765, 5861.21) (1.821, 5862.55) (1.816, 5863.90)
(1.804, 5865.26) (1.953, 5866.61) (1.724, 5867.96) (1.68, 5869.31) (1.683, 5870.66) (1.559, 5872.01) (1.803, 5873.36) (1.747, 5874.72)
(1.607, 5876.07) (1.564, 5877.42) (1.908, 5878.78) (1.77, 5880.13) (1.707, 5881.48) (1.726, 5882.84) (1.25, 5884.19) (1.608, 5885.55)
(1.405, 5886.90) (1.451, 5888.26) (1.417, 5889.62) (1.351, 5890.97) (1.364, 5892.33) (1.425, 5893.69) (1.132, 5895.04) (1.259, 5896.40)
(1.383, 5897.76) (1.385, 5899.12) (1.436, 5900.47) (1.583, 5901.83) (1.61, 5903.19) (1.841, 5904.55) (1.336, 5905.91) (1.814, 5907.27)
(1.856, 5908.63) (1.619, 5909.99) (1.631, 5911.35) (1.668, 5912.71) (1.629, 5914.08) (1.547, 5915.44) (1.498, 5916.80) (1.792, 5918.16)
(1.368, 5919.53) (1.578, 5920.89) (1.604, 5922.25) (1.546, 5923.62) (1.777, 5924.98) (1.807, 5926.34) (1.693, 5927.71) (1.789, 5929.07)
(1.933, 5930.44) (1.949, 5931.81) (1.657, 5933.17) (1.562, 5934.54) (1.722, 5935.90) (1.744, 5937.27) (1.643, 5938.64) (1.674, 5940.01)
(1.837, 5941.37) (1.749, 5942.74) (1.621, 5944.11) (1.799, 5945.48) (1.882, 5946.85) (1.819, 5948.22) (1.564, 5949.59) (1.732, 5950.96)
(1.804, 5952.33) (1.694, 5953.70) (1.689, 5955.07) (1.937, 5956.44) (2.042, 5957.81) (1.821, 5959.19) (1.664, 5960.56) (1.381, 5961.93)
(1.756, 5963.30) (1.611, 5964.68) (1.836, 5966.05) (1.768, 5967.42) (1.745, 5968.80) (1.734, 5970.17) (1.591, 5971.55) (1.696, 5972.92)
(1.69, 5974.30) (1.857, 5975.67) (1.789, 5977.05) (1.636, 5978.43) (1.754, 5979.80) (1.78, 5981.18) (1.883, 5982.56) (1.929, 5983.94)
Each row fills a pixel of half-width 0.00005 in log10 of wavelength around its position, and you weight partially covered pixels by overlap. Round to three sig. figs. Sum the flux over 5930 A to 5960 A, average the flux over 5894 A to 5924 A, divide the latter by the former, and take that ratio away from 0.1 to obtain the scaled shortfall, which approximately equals 0.0601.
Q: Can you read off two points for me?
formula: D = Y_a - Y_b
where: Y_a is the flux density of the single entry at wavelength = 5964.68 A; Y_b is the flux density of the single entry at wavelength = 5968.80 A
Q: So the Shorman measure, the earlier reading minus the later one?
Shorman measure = -0.1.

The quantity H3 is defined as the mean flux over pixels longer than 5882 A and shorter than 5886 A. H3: 1.53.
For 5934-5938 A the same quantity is 1.68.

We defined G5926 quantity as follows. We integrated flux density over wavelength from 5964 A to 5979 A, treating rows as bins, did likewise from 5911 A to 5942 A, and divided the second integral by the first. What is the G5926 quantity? 2.0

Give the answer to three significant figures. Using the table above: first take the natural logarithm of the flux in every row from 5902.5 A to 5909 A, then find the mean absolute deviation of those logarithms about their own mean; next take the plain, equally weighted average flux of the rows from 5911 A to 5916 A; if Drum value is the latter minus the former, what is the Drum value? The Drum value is 1.51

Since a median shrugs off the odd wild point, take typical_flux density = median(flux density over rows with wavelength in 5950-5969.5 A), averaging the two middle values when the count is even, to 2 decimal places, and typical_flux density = 1.75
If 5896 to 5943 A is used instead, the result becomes 1.64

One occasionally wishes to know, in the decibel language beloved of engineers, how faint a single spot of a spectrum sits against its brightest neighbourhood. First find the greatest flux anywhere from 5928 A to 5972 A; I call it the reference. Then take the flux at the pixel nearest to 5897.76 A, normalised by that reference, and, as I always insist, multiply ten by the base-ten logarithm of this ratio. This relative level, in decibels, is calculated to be -1.7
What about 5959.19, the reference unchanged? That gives -0.5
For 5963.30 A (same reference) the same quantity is -0.7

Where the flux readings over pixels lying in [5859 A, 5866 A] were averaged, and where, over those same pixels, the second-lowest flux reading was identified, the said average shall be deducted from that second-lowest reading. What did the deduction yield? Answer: 0.00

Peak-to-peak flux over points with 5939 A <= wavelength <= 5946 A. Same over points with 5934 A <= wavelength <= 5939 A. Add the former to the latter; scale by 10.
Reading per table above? 4.0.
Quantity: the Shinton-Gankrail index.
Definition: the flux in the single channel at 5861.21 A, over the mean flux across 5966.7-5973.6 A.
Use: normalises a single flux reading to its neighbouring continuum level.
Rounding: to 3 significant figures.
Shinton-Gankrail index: 1.03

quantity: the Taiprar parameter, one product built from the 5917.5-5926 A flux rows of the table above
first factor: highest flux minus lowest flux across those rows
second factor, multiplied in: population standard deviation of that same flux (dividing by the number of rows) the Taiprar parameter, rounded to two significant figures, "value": 0.061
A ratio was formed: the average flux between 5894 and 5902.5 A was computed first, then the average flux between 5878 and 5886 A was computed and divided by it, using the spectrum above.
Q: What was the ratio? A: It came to 1.22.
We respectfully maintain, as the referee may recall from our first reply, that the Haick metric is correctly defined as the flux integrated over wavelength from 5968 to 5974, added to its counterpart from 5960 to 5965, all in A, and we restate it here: 18.1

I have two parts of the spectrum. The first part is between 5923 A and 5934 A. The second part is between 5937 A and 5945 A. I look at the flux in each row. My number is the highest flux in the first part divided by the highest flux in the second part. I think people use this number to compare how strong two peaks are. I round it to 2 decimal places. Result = 1.06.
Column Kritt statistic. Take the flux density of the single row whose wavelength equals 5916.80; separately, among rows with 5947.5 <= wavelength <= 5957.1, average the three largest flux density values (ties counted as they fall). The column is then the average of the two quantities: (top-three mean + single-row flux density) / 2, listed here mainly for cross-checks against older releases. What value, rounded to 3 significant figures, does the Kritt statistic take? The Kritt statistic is 1.68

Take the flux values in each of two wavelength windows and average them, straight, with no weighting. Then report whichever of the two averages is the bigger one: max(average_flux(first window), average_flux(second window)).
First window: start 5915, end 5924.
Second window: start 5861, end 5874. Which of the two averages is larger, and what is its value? 1.76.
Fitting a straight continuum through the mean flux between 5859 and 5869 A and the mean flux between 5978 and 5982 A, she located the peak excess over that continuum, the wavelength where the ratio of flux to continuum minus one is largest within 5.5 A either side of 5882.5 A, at 5878.78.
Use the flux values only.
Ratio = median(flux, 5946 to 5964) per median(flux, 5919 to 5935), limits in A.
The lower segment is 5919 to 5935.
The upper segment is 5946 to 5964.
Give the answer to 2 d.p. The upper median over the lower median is 1.05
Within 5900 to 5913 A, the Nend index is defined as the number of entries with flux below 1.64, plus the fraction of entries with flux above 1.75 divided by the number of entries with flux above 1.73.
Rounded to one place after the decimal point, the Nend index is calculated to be 6.1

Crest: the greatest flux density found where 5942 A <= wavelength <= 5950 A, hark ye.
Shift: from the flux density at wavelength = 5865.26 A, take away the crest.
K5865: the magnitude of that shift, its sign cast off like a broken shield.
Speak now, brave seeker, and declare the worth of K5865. 0.08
